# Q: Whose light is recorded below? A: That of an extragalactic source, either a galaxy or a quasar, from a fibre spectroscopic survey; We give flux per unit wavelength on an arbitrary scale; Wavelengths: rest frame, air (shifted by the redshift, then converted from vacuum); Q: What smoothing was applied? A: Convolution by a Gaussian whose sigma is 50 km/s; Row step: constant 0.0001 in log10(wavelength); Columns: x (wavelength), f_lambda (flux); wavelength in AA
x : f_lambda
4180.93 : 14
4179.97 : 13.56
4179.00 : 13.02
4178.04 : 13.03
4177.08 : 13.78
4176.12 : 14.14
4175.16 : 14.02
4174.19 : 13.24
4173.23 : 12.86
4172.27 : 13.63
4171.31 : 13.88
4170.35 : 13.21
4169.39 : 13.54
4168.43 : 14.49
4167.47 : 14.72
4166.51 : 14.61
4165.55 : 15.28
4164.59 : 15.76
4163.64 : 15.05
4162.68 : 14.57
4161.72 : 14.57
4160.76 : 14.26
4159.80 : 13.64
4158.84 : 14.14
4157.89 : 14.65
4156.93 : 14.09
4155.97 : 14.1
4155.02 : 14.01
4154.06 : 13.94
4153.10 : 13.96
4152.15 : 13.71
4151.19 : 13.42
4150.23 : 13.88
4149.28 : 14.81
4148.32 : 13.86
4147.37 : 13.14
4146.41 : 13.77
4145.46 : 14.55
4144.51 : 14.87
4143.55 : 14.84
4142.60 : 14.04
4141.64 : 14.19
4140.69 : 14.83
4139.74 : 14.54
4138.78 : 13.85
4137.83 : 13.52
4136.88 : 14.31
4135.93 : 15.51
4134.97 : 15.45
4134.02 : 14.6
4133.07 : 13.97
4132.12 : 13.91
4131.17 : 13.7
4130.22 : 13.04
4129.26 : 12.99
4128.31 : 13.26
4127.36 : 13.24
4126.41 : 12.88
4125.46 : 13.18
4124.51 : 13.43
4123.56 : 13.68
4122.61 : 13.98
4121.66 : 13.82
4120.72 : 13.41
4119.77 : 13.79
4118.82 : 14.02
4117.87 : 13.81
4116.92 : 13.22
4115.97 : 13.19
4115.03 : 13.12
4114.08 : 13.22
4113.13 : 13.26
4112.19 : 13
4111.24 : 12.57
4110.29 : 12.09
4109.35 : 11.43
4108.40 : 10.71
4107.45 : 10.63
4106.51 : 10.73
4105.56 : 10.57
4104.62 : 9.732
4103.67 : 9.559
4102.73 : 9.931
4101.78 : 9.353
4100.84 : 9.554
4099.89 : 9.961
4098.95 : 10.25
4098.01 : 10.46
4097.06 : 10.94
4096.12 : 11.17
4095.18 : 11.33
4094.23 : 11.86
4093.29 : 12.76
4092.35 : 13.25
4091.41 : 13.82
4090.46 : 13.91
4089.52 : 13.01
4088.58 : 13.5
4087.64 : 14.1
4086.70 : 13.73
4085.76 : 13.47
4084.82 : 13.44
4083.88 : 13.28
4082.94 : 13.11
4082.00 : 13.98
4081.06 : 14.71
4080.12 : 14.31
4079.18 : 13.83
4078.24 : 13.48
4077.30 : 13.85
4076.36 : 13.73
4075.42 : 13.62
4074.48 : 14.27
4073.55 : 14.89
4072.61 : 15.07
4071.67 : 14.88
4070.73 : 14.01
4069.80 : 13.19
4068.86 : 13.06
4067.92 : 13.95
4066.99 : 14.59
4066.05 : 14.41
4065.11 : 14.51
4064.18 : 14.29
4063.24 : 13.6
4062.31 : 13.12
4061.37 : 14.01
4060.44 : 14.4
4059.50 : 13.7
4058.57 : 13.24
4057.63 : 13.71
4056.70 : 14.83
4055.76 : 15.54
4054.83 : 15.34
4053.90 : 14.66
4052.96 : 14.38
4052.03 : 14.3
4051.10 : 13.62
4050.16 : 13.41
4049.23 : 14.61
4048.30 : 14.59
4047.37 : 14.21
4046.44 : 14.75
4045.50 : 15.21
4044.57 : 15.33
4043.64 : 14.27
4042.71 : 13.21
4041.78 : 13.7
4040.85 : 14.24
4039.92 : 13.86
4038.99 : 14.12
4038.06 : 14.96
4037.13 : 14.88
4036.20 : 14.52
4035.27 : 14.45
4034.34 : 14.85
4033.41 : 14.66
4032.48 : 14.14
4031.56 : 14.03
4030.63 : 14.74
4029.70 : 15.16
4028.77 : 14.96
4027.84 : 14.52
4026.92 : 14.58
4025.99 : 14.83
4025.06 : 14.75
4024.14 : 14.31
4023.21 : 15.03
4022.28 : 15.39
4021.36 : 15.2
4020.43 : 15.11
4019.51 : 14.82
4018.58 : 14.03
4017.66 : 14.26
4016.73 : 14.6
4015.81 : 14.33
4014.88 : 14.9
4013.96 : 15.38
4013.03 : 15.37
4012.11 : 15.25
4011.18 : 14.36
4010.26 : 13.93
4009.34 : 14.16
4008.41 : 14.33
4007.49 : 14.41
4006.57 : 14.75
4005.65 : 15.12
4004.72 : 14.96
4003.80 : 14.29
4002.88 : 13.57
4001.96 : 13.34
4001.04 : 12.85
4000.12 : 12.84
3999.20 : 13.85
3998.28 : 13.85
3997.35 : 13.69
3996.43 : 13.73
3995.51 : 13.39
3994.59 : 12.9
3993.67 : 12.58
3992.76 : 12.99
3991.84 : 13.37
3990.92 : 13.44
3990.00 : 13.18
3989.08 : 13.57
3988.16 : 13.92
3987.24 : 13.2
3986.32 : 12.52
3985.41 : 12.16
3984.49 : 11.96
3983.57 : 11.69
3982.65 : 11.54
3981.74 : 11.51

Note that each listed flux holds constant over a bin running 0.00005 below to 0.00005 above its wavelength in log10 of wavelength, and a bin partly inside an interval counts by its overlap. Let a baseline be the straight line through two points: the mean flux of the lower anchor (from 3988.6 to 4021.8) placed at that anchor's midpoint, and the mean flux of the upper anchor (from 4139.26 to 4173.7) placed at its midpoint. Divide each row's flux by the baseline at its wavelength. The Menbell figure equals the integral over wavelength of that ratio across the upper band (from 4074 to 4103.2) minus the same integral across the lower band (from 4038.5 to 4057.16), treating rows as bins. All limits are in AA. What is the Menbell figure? 7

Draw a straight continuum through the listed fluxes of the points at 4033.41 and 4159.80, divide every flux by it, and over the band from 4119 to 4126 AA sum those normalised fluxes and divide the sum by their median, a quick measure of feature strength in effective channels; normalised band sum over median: 6.96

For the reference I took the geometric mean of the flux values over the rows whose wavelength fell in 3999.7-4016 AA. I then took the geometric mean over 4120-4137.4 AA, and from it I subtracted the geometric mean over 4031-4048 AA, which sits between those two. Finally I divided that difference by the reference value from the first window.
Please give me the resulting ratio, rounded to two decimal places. -0.04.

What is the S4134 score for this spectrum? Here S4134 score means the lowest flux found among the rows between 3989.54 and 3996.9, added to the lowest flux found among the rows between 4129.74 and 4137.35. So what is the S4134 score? 25.6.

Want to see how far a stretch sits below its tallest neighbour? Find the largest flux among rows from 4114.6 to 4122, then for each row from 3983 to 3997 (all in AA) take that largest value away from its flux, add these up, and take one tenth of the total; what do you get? -1.6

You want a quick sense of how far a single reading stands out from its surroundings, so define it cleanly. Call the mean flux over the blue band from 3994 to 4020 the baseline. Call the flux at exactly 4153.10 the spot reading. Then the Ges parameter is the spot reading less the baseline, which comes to -0.2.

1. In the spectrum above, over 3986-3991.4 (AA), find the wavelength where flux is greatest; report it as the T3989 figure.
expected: 3988.16 AA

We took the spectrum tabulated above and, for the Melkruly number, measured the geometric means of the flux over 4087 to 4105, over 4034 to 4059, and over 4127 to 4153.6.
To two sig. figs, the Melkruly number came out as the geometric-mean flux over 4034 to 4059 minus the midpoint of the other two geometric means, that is 1.7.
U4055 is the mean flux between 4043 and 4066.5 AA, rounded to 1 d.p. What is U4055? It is 14.3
